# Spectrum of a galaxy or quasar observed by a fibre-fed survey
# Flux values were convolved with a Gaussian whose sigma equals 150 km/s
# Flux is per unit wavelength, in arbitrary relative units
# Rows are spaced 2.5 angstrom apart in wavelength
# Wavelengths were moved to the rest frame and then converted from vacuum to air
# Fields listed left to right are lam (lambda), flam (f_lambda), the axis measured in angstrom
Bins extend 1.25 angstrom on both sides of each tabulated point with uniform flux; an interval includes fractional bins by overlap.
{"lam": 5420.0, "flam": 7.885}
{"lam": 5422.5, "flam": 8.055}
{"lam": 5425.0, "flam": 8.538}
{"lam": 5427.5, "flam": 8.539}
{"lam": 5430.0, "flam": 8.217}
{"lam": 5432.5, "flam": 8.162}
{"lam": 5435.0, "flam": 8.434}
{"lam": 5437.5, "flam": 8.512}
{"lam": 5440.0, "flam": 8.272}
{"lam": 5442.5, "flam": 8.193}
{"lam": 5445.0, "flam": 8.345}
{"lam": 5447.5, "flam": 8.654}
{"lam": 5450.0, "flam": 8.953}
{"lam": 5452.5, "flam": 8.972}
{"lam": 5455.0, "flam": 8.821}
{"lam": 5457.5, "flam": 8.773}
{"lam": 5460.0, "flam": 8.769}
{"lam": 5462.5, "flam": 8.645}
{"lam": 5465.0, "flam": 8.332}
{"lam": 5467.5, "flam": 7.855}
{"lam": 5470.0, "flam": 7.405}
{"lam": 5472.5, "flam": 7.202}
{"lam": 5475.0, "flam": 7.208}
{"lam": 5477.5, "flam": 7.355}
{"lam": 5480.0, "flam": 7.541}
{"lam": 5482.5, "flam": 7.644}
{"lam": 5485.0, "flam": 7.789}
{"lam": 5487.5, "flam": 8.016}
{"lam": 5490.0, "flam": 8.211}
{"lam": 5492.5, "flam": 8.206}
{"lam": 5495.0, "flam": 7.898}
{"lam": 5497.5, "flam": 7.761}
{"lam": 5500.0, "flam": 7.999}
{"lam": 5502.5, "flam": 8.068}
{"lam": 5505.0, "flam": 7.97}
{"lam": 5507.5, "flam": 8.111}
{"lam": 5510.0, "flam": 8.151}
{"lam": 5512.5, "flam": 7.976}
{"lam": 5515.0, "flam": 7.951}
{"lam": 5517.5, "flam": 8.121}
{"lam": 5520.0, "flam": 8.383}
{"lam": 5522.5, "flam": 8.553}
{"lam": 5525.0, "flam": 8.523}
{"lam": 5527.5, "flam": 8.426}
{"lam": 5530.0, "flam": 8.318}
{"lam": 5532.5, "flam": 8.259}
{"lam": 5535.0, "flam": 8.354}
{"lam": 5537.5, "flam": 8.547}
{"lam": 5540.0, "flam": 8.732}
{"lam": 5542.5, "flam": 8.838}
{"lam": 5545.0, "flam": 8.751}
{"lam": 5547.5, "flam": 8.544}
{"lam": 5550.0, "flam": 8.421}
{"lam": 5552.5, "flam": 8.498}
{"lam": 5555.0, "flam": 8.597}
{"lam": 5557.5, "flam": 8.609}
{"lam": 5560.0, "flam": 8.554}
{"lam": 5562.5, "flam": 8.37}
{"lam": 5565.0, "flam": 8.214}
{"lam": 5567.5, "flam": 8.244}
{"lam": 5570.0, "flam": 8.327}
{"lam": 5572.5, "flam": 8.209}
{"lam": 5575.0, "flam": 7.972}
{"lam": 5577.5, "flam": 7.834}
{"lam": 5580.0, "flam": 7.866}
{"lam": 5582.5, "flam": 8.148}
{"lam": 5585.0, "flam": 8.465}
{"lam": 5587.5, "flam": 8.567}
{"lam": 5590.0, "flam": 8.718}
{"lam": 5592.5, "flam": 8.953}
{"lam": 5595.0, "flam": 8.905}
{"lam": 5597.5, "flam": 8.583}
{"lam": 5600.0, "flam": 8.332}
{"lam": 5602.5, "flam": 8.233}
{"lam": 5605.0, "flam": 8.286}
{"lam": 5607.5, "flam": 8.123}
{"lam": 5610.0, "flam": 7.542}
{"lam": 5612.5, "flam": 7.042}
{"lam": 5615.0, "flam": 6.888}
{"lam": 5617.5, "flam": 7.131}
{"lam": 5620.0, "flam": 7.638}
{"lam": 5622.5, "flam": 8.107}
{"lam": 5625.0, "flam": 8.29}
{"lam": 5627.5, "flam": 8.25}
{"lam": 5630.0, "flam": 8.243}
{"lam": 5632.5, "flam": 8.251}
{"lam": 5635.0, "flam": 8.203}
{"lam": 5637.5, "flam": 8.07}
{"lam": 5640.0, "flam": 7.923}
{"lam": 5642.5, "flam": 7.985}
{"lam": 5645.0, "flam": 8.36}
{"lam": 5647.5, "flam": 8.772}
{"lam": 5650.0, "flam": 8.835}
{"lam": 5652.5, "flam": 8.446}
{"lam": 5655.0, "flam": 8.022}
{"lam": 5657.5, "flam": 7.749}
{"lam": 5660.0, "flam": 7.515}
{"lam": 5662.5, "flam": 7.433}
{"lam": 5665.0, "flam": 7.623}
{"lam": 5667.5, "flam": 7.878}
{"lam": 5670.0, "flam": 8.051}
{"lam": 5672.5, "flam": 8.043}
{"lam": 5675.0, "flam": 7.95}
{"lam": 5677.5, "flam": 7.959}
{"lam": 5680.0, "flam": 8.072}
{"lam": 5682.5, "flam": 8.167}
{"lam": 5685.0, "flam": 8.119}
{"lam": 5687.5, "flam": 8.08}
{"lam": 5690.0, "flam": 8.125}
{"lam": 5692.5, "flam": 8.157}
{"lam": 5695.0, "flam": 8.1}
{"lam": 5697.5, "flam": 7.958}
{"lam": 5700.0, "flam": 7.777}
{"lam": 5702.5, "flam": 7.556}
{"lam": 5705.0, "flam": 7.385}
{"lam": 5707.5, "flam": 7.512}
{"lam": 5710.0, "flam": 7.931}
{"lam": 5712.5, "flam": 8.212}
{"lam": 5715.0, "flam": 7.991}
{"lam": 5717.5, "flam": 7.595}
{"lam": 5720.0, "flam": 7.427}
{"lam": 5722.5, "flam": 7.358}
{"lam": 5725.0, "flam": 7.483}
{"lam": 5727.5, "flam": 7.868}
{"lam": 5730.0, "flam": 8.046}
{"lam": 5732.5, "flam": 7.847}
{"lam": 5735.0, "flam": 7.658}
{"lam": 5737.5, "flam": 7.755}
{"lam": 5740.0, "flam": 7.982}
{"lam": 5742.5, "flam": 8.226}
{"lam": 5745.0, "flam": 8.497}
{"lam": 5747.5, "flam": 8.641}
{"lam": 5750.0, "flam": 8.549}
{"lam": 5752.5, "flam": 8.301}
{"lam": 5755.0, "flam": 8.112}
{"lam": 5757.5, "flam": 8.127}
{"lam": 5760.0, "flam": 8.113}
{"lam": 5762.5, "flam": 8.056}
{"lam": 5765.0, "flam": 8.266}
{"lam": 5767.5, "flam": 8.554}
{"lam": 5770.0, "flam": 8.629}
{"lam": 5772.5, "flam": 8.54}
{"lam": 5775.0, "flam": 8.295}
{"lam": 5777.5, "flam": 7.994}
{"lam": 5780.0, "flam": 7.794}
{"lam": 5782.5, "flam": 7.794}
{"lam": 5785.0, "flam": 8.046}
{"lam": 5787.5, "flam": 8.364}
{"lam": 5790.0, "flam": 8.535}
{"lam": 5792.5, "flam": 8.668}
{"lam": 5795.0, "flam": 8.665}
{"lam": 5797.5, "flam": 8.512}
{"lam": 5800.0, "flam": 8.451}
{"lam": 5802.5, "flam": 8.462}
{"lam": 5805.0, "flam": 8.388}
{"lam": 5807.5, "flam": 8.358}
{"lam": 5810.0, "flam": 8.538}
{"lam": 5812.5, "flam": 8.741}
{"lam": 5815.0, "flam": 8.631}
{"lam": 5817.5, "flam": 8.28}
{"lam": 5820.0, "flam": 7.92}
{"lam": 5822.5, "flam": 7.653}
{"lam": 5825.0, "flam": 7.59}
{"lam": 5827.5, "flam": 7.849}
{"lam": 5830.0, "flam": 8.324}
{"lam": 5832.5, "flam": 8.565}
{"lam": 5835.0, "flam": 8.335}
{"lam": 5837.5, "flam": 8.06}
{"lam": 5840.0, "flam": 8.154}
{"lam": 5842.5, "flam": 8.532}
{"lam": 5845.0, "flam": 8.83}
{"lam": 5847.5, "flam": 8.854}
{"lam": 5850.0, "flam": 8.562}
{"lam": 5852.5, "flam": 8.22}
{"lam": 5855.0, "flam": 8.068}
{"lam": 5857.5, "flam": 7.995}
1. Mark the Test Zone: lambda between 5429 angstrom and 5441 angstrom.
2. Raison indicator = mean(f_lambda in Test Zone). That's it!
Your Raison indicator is 8.32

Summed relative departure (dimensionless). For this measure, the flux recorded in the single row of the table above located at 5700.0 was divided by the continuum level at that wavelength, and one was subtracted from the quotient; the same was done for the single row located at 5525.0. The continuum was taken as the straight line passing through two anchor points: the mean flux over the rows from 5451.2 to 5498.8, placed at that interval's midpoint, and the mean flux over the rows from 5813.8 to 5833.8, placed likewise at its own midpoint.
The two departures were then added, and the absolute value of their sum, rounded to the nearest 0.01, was 0.02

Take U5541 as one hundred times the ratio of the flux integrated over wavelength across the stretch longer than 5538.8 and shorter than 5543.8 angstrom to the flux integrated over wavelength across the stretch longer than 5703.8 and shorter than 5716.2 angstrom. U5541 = 45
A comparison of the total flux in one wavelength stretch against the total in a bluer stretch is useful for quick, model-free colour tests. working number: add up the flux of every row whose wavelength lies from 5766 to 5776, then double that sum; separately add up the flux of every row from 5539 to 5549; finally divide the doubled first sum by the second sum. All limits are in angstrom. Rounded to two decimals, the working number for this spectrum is 1.95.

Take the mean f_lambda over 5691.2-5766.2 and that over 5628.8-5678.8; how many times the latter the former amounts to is 0.99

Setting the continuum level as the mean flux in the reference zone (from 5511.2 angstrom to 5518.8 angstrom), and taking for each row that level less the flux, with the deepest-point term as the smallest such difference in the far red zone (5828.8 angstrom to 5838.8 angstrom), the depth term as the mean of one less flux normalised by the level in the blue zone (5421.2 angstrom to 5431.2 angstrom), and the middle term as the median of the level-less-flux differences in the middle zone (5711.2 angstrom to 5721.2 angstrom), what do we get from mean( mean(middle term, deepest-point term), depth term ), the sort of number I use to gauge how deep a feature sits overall -0.10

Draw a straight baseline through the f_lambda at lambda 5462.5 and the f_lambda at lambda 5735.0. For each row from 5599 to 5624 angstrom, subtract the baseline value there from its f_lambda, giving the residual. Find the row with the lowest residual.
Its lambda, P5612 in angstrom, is 5615.0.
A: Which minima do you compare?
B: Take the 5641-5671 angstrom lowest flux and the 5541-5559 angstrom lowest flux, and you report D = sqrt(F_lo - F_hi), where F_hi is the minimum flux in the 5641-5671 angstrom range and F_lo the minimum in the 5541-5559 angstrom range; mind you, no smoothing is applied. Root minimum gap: 1.0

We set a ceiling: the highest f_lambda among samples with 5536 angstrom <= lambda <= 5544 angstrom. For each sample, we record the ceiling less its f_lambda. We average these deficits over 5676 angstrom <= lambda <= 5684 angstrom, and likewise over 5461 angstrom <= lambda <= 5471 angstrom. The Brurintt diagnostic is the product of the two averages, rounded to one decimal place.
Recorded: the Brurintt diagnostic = 0.6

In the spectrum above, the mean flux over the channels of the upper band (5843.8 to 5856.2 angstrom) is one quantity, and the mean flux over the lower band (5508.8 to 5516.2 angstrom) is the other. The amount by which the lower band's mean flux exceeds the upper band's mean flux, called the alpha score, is -0.48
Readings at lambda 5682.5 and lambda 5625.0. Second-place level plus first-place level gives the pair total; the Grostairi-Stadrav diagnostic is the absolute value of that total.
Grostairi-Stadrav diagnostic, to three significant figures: 16.5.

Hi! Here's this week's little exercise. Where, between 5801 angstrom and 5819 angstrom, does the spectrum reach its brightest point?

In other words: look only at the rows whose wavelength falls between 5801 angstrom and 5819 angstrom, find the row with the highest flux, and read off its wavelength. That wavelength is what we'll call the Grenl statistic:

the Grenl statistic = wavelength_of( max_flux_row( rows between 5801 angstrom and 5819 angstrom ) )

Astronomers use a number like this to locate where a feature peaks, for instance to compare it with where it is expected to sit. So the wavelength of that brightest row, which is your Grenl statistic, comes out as 5812.5 angstrom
